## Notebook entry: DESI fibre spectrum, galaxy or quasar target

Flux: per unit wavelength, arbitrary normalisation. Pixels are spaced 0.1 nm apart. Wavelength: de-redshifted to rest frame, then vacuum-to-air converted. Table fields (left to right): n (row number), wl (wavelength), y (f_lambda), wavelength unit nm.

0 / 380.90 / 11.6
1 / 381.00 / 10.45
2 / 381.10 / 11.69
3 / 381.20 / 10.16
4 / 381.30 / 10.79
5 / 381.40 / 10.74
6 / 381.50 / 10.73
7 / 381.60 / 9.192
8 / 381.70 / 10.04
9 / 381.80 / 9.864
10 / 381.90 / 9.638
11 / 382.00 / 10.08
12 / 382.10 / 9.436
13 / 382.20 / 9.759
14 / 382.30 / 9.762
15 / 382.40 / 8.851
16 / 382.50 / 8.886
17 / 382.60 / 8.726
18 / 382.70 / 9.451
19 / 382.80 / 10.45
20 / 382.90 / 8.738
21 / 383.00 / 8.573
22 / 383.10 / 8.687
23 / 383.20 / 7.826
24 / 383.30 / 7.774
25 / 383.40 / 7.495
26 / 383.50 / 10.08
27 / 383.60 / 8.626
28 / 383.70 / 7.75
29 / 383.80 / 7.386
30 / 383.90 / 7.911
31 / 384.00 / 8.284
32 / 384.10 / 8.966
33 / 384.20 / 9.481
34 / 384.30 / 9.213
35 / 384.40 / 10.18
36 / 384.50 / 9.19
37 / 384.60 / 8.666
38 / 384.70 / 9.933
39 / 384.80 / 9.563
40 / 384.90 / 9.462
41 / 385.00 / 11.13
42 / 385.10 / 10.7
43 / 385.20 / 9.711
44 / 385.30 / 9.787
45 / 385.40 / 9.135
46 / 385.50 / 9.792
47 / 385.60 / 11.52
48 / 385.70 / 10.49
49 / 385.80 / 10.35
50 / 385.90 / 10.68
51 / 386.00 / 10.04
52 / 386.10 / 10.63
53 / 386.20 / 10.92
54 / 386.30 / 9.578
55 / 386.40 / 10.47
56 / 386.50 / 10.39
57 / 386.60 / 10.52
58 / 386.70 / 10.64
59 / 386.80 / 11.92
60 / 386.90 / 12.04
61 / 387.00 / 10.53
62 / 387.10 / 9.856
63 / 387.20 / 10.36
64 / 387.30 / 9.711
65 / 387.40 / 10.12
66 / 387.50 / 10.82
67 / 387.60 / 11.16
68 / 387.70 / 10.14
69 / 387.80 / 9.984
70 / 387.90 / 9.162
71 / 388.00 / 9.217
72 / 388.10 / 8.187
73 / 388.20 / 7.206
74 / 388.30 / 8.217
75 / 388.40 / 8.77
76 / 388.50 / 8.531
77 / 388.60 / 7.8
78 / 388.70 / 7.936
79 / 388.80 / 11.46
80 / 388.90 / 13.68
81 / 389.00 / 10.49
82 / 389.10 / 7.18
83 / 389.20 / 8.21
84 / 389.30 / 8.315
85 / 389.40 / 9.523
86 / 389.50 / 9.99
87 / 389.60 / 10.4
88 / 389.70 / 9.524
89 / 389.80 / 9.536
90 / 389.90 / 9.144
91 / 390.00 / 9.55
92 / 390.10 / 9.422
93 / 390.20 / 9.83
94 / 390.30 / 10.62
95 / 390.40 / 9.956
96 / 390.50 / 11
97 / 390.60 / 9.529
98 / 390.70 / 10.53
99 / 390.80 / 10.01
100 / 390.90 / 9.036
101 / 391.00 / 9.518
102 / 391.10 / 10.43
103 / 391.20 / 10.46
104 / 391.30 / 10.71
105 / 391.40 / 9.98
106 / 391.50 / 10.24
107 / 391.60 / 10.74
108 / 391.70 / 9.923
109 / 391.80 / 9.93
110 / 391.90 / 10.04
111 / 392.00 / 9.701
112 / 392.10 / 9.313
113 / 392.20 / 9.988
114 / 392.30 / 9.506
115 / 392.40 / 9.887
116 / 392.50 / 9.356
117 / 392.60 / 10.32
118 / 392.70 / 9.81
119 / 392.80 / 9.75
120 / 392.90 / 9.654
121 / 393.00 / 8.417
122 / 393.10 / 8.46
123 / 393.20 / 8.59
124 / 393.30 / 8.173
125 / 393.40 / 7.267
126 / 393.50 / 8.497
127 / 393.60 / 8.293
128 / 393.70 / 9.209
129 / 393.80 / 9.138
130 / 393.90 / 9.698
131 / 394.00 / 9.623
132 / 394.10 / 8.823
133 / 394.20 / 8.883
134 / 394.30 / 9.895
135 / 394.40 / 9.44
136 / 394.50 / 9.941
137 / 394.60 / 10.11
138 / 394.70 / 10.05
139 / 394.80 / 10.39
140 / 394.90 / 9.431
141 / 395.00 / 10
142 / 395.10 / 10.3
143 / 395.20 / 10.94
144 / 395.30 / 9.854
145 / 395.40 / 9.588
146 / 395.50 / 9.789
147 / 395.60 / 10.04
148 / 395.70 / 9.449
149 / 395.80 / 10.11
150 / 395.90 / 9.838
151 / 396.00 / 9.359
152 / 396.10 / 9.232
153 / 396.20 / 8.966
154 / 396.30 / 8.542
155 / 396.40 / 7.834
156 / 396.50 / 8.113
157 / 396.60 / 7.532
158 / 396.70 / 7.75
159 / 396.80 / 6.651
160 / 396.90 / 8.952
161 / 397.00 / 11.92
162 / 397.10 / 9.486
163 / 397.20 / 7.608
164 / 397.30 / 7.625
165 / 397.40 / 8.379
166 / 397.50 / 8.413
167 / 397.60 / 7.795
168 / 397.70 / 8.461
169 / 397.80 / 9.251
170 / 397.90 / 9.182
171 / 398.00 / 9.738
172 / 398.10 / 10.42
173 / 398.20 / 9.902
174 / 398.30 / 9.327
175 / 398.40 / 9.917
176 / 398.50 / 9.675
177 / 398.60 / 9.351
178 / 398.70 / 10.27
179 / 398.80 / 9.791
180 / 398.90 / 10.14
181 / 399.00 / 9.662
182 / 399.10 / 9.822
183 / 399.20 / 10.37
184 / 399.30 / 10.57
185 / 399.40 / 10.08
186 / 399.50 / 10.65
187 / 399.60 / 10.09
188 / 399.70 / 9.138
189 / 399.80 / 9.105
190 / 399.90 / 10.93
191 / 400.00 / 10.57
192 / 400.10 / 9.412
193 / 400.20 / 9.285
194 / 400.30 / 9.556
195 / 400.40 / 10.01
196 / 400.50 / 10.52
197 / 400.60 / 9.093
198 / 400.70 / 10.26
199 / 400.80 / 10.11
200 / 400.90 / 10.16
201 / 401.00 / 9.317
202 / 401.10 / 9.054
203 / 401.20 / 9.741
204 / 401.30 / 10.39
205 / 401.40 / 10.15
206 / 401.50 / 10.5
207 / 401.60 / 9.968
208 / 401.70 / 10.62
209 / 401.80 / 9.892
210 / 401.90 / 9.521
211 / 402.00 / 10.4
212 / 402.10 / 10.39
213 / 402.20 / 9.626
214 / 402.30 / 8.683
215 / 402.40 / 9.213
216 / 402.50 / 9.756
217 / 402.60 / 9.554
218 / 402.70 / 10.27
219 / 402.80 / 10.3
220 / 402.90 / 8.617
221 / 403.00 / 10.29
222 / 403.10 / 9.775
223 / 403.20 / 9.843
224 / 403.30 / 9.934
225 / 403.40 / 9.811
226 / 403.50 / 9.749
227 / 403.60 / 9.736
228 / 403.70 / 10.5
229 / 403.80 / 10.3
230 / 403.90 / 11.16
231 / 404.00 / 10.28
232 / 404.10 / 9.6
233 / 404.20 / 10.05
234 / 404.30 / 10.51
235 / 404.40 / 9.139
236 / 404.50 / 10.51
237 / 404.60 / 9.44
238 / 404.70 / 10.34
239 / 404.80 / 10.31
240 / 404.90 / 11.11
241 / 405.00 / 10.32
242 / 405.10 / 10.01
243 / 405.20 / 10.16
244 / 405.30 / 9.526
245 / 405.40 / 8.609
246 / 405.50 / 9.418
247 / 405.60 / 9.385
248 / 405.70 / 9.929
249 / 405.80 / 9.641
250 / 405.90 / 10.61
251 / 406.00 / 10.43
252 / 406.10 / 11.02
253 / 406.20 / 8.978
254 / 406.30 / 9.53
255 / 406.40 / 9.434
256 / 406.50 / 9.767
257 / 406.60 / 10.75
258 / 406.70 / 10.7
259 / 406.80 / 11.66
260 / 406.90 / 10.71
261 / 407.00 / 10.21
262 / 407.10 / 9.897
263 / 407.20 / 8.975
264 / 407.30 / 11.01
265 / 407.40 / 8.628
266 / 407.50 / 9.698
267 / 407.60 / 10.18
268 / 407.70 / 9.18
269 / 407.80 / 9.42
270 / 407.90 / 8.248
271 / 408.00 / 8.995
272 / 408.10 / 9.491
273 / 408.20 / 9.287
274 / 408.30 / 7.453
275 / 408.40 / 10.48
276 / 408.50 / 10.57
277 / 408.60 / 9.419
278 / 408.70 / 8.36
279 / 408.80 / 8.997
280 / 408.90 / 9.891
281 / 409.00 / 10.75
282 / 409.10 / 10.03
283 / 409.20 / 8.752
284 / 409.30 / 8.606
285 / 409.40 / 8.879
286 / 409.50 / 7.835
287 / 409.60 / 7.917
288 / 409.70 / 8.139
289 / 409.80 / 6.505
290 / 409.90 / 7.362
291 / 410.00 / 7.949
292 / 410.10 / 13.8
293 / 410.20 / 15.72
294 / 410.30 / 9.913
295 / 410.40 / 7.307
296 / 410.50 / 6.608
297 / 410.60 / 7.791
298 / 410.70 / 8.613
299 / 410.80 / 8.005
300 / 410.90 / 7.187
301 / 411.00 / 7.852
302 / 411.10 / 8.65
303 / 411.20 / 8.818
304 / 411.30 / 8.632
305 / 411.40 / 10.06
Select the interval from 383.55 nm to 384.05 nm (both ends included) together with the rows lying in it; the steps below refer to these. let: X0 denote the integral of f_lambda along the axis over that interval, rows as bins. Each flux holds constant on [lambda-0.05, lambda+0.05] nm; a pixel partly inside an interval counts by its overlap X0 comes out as 4.0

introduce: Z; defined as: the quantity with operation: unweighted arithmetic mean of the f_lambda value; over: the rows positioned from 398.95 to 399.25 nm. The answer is 10.0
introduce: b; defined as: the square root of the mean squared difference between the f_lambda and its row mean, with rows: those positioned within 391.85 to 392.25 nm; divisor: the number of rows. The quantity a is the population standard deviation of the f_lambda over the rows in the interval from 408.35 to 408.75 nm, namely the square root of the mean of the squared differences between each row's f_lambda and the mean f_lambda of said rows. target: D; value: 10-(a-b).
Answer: 9.4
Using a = 0.90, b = 0.29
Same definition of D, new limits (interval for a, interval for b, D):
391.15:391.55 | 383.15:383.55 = 10.8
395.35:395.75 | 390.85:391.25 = 10.4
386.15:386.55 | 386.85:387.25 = 10.3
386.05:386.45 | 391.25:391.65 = 9.8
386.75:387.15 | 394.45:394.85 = 9.2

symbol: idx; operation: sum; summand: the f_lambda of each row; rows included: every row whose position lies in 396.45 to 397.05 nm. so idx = 51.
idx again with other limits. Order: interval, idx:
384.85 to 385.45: 60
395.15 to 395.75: 60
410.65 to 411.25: 49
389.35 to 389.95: 58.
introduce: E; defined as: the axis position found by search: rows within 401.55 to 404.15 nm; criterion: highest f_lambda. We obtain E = 403.90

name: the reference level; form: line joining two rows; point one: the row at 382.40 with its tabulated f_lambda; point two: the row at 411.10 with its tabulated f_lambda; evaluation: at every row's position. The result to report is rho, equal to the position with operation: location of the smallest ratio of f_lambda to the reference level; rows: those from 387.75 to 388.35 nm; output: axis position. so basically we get 388.20 nm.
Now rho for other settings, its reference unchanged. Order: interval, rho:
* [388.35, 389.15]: 389.10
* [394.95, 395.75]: 395.70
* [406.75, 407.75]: 407.40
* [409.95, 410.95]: 410.50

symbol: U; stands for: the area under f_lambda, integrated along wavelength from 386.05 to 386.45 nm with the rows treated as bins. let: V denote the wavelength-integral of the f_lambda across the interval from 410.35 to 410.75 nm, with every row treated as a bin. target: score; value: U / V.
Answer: 1.37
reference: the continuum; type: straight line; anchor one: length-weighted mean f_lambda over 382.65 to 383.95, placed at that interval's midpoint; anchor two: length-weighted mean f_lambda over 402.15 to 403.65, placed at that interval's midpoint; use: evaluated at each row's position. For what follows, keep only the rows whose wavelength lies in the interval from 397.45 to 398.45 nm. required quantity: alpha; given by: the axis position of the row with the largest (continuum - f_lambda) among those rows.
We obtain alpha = 397.60 nm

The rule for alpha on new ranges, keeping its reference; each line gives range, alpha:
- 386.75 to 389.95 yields 389.10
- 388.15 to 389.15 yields 389.10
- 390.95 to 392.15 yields 392.10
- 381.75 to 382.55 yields 382.40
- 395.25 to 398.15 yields 396.80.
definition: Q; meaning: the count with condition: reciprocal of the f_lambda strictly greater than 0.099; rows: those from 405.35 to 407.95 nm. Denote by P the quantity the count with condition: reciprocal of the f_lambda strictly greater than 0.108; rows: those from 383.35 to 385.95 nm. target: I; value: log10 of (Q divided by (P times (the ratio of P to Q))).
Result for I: 0.3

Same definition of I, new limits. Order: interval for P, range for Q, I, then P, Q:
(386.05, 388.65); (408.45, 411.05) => 0.9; 8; 22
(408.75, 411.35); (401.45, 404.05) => -0.2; 20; 15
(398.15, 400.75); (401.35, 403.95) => 1.4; 3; 15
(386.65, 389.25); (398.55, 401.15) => 0.3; 11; 15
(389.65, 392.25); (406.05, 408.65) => 1.8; 2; 16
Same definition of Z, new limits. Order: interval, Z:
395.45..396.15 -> 9.7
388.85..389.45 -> 9.6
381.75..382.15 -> 9.8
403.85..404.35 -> 10.3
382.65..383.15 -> 9.2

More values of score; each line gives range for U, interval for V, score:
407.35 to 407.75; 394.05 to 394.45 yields 1.02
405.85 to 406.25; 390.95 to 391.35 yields 1.00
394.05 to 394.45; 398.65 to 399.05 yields 0.93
